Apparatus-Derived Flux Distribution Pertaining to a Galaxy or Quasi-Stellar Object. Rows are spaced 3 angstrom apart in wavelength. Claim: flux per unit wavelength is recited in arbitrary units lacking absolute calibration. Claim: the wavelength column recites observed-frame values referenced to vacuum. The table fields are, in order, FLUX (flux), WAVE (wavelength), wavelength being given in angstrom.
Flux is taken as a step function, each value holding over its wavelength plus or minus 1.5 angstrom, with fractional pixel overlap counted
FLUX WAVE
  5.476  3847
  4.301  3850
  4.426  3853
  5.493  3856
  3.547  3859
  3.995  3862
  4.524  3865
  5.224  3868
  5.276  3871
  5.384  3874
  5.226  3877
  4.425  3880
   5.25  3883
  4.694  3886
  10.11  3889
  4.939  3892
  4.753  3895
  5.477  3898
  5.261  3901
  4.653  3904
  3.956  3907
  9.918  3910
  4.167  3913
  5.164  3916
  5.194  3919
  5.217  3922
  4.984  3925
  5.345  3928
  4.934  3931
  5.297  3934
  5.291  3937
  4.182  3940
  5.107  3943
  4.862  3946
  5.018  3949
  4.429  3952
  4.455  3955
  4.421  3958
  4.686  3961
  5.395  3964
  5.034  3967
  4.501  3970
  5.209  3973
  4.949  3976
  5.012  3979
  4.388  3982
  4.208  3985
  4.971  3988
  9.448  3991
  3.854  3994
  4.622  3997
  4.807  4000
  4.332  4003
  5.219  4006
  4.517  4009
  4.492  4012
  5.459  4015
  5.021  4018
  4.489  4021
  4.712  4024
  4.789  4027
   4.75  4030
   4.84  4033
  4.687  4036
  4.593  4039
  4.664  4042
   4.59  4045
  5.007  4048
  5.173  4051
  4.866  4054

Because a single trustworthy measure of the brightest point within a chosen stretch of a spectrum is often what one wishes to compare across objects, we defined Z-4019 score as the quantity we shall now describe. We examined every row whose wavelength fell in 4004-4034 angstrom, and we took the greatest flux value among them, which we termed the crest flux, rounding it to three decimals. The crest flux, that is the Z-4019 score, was 5.459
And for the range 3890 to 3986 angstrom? 9.918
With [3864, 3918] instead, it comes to 10.110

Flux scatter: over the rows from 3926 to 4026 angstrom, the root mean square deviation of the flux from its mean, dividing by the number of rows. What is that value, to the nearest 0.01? 0.89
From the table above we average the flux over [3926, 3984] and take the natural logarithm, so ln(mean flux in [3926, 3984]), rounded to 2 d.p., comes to 1.58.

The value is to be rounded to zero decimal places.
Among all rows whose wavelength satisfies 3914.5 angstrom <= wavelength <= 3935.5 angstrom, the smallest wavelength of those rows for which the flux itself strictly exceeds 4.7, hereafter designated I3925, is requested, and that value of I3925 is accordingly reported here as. 3916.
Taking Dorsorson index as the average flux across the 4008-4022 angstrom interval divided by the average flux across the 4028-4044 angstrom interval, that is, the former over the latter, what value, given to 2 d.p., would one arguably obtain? 1.02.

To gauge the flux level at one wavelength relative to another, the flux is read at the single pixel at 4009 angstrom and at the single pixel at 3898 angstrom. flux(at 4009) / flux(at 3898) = 0.82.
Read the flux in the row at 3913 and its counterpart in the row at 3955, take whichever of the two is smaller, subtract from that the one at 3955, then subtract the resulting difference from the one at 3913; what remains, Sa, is 4.5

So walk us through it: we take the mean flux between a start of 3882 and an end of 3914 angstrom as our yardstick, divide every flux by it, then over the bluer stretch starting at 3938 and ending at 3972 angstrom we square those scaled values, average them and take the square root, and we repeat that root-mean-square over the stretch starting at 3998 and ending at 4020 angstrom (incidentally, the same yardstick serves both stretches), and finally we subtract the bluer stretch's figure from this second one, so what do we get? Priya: 0.018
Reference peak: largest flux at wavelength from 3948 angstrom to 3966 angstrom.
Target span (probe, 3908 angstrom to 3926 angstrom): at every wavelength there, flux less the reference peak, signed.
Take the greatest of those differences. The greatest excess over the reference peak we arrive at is 4.5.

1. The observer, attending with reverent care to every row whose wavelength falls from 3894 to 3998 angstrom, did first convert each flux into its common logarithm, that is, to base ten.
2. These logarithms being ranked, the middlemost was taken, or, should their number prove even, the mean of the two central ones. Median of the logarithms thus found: 0.696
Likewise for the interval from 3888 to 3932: 0.713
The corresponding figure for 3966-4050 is 0.675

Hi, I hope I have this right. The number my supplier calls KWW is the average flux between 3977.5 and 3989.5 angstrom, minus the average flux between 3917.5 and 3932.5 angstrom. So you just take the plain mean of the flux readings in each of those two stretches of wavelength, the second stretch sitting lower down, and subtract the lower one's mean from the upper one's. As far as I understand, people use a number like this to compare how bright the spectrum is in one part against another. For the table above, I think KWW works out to -0.49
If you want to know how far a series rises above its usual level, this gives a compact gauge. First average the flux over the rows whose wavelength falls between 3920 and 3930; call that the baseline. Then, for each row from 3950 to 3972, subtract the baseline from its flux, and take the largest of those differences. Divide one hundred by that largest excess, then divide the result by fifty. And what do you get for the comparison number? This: 9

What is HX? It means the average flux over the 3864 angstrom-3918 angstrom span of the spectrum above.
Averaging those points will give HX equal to 5.47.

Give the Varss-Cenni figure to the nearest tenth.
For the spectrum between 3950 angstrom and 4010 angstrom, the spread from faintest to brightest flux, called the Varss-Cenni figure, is 5.6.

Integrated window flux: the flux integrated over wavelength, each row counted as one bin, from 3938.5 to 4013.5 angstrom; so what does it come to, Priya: 366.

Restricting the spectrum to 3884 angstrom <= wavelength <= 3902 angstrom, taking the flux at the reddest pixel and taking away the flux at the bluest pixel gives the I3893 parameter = 0.57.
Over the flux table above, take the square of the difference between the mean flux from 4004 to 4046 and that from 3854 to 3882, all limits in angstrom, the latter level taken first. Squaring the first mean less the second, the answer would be 0.00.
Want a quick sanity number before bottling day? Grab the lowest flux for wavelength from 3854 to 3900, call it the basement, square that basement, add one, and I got 13.6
